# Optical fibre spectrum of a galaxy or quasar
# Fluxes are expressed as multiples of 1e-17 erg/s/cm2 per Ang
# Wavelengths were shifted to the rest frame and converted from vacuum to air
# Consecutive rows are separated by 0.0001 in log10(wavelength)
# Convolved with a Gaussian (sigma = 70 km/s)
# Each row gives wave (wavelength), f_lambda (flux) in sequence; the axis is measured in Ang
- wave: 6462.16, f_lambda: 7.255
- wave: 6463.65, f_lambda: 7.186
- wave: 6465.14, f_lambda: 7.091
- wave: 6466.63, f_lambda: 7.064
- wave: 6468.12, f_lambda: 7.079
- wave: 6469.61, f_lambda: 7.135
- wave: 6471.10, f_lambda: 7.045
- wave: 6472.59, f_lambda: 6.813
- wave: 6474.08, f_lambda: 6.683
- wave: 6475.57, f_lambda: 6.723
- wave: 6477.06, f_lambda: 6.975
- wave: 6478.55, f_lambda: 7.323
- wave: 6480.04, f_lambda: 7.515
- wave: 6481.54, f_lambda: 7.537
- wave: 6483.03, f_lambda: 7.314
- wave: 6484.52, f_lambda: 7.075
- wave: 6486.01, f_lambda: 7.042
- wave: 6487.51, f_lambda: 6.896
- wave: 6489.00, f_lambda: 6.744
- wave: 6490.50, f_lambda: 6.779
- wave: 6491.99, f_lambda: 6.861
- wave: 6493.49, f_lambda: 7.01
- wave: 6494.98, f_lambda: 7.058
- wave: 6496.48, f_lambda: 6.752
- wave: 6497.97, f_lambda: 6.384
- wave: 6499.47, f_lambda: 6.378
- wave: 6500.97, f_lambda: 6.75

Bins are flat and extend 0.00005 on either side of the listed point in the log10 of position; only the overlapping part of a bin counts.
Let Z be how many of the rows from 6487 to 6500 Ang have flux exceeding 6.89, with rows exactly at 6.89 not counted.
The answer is 3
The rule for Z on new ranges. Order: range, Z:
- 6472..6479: 2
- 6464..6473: 5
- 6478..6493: 7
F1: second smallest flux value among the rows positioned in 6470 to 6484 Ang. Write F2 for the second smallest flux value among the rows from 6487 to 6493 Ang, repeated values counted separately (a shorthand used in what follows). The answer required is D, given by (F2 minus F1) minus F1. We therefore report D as -6.7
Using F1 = 6.723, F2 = 6.779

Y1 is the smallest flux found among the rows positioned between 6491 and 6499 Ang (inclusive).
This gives 6.384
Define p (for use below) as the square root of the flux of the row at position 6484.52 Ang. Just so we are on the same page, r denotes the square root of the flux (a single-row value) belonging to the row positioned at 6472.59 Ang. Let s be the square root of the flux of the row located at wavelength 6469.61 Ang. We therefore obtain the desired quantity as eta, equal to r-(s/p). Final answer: 1.61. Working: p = 2.66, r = 2.61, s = 2.67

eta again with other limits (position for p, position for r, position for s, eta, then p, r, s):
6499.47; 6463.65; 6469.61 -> 1.62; 2.53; 2.68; 2.67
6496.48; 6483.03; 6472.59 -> 1.70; 2.60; 2.70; 2.61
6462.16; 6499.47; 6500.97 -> 1.56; 2.69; 2.53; 2.60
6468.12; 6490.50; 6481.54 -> 1.57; 2.66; 2.60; 2.75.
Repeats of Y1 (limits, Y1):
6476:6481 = 6.975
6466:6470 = 7.064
